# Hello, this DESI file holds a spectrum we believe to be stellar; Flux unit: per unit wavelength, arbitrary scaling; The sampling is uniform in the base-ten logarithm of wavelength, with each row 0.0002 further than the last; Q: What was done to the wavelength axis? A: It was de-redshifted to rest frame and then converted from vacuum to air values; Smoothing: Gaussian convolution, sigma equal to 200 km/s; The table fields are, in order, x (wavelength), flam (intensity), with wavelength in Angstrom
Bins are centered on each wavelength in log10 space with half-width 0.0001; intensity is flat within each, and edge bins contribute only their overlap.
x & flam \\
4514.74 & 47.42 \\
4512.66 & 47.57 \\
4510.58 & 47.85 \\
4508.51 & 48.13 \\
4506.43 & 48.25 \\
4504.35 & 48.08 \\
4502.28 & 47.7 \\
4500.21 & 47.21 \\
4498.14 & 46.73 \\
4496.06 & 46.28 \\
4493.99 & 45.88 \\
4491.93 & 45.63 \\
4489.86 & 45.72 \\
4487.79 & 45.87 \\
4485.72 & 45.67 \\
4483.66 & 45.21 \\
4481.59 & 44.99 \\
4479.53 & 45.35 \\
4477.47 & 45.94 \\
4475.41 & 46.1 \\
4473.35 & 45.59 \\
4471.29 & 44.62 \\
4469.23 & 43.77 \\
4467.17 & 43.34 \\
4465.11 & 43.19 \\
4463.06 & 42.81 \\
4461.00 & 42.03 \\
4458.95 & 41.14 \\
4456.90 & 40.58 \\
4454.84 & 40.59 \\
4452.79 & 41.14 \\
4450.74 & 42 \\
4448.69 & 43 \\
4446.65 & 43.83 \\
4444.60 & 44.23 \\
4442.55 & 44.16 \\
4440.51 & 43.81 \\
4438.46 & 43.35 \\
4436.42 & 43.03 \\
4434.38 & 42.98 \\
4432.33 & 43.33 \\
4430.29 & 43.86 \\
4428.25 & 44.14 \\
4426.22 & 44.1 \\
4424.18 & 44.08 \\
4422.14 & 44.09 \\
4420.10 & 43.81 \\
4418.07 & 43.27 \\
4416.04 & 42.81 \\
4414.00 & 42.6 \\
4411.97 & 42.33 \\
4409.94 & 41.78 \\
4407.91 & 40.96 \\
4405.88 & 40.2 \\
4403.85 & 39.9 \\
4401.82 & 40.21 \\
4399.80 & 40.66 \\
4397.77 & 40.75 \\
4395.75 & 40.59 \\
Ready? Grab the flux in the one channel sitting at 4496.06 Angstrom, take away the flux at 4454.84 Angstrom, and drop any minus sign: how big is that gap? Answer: 5.7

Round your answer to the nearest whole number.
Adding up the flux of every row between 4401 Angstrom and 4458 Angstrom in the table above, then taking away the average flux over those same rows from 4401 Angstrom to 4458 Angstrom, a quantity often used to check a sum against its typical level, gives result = 1152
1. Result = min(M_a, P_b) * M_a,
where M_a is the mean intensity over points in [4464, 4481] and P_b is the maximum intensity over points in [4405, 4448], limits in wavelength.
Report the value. 1979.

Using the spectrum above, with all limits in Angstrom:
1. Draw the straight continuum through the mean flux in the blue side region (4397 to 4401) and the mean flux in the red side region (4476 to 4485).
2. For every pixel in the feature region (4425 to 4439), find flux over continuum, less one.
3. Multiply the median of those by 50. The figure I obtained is 0.8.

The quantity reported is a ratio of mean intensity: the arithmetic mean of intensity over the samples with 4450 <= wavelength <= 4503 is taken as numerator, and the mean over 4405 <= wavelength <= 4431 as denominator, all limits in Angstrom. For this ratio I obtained 1.03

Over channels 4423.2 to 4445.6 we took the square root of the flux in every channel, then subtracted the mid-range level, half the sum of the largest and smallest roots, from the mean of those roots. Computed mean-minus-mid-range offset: 0.010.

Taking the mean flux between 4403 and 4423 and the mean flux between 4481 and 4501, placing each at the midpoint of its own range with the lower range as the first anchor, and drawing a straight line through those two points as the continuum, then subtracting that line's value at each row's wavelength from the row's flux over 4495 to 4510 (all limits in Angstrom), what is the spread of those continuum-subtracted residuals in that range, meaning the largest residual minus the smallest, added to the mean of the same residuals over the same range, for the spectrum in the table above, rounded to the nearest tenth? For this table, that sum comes 2.5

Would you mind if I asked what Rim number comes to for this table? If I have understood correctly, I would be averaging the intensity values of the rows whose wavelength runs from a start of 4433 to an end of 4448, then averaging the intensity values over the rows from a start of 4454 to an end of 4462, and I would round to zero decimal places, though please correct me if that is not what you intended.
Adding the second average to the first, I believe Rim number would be 85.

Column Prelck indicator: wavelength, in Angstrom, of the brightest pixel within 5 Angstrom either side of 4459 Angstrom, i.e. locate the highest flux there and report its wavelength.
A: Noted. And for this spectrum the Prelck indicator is 4463.06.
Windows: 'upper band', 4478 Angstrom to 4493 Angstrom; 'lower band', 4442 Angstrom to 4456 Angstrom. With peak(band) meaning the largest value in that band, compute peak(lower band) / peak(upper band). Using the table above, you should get 0.96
